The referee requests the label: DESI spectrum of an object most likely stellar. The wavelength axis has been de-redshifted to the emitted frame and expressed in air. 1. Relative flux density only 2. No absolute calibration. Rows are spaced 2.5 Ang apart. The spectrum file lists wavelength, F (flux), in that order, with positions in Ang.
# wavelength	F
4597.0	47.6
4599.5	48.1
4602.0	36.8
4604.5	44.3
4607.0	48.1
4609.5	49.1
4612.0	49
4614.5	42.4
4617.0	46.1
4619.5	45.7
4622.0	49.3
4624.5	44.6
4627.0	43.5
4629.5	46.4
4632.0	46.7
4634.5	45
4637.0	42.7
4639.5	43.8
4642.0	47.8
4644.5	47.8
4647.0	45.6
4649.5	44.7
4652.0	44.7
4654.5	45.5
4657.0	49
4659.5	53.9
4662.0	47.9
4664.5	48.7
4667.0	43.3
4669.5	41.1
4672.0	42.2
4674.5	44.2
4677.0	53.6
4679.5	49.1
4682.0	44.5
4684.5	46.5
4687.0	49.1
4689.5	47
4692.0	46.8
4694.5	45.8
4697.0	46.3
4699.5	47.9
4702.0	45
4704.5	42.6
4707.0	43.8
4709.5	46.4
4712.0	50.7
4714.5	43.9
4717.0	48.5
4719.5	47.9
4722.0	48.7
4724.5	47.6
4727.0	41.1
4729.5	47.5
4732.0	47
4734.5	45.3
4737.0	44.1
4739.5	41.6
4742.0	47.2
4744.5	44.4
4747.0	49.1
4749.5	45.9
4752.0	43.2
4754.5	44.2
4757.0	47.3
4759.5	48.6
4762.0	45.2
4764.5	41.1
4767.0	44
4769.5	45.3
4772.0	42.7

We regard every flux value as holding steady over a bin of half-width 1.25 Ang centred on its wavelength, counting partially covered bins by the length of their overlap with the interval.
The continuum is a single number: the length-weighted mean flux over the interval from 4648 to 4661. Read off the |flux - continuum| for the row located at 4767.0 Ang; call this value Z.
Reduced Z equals 3.5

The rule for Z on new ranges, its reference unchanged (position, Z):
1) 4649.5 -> 2.8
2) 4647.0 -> 1.9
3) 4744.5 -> 3.1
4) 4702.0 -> 2.5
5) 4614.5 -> 5.1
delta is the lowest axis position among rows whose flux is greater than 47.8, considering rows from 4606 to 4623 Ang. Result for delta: 4607.0 Ang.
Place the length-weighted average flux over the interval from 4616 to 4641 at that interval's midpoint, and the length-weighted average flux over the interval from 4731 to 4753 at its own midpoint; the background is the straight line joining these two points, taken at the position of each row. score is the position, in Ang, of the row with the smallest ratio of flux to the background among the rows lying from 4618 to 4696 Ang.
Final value 4669.5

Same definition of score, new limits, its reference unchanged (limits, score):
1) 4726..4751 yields 4727.0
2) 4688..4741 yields 4727.0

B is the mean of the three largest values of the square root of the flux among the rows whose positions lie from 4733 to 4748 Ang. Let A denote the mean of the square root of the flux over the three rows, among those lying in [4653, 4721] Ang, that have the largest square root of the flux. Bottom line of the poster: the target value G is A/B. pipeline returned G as 1.06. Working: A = 7.26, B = 6.87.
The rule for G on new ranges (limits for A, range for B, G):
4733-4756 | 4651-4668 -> 0.97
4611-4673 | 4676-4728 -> 1.00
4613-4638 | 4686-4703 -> 0.99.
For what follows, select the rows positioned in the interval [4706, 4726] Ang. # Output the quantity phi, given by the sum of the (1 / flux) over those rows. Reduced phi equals 0.170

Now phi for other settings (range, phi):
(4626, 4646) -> 0.176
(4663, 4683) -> 0.176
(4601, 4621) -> 0.178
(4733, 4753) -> 0.178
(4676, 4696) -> 0.168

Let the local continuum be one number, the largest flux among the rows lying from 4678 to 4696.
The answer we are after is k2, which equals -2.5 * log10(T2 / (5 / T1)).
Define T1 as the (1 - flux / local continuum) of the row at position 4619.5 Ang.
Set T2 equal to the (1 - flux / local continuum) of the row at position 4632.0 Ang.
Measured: 7.9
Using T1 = 0.07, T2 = 0.049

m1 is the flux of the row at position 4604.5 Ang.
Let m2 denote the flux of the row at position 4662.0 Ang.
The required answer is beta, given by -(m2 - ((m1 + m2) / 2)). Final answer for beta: -1.8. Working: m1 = 44.3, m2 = 47.9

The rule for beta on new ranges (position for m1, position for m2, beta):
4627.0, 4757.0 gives -1.9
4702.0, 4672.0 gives 1.4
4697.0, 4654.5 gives 0.4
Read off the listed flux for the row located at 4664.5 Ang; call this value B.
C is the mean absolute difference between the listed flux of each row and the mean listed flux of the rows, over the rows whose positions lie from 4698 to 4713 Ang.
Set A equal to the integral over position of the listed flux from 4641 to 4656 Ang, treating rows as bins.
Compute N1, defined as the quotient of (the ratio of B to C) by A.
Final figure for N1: 0.031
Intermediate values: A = 691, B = 48.7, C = 2.3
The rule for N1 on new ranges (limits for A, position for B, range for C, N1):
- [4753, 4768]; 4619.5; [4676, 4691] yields 0.029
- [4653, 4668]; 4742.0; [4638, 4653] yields 0.048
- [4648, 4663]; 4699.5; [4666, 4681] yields 0.017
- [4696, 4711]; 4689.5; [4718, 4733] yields 0.037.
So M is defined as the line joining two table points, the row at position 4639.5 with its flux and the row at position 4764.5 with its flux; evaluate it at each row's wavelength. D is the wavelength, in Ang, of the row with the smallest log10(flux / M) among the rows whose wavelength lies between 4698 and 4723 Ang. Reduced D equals 4704.5 Ang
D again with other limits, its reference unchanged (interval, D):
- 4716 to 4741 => 4727.0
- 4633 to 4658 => 4637.0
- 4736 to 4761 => 4739.5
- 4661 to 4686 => 4669.5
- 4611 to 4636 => 4614.5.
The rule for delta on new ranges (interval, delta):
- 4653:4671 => 4657.0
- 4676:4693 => 4677.0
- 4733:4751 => 4747.0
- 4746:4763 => 4747.0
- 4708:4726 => 4712.0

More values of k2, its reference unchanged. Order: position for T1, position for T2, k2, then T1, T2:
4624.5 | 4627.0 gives 6.7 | 0.09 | 0.114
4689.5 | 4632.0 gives 8.4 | 0.04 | 0.049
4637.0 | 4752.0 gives 6.3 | 0.13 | 0.120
